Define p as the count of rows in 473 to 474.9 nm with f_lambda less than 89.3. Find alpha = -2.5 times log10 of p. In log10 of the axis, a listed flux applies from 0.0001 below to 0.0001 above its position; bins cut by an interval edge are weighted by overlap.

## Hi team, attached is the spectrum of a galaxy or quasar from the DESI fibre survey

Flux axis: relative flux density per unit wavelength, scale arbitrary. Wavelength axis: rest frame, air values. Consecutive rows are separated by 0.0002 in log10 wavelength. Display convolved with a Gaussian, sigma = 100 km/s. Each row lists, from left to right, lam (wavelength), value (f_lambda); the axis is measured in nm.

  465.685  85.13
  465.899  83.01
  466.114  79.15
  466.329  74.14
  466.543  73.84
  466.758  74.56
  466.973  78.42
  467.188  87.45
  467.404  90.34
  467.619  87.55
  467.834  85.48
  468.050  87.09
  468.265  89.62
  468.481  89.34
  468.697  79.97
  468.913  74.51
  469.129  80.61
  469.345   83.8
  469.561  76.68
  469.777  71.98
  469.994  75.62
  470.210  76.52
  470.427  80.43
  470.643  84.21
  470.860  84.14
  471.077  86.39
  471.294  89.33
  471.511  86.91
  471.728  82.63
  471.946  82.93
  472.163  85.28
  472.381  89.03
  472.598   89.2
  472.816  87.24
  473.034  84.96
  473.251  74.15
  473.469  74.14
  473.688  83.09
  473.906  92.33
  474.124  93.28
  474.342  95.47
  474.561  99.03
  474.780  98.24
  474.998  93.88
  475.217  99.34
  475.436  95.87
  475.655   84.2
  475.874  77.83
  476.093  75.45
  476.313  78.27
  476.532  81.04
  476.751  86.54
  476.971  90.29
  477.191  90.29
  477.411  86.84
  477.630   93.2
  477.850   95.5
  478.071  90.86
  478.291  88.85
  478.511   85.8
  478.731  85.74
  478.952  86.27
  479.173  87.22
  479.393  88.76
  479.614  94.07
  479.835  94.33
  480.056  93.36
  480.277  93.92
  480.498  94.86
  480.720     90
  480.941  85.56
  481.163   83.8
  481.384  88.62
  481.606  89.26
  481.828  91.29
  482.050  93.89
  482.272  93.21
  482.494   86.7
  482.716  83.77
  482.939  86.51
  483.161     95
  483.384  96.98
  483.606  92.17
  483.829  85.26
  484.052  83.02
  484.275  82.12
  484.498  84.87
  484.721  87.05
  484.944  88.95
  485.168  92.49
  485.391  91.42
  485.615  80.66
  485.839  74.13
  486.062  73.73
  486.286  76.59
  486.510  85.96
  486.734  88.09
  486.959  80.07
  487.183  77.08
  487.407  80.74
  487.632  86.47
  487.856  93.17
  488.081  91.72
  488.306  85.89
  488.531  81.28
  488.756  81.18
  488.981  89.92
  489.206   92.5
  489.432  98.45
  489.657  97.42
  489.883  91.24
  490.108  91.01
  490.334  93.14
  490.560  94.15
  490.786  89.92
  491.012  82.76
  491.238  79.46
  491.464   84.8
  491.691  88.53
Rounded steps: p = 4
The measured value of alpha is -1.5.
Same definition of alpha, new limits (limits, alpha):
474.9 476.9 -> -1.9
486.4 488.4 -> -2.1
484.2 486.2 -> -2.1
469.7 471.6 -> -2.3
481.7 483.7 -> -1.2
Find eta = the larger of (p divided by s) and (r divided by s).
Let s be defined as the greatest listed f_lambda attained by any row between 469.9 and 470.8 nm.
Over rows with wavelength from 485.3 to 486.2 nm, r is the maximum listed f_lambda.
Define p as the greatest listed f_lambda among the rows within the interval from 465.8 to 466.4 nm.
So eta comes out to 1.09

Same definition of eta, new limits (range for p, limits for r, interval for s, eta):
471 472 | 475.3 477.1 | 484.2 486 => 1.04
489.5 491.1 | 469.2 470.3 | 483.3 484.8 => 1.00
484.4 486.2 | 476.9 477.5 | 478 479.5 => 1.02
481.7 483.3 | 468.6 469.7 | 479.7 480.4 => 1.01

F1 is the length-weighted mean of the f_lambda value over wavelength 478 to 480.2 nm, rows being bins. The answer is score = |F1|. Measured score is 89.6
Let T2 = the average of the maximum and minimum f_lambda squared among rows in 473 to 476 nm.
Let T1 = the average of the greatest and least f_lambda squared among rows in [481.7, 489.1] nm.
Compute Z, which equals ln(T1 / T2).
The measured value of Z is -0.03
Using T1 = 7421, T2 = 7683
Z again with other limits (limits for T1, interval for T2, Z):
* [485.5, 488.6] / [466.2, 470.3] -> 0.06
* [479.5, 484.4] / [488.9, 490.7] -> -0.10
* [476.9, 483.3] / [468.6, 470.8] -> 0.27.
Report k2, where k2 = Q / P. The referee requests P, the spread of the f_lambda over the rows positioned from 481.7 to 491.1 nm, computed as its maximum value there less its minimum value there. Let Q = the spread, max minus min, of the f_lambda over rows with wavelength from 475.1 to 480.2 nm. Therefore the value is 1.0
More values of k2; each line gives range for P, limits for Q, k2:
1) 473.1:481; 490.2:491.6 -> 0.6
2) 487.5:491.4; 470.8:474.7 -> 1.3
